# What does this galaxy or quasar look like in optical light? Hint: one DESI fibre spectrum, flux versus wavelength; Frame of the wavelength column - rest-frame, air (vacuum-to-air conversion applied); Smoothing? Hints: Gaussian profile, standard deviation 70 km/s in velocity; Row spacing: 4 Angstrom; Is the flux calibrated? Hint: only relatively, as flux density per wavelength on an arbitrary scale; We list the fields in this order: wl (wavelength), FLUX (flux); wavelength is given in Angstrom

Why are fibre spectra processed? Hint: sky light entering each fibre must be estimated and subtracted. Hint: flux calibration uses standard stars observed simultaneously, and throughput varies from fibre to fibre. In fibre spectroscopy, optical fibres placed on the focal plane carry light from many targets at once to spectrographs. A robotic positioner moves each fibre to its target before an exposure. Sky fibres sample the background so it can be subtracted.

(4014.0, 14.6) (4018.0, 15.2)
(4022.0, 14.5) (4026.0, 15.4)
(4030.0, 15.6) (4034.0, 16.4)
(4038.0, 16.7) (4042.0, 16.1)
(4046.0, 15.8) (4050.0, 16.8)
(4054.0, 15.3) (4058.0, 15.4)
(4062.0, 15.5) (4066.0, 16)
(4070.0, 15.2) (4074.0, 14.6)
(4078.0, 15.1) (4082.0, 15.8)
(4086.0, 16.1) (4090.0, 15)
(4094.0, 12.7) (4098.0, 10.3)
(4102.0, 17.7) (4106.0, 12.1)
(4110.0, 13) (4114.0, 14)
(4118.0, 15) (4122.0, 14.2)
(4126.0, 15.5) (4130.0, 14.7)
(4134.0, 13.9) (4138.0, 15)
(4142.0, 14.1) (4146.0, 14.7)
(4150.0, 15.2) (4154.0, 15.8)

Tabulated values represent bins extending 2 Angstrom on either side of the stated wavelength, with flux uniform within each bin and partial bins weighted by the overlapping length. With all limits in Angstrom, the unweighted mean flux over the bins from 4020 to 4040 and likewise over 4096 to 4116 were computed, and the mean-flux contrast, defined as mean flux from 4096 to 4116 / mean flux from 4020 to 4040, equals 0.85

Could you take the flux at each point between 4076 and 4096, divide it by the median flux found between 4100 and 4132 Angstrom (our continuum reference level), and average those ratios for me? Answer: 1.03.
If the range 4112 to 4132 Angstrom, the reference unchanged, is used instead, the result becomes 1.02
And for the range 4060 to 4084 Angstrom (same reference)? 1.06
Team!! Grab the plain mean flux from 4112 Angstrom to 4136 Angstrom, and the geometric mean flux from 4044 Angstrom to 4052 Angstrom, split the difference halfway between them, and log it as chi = 15.4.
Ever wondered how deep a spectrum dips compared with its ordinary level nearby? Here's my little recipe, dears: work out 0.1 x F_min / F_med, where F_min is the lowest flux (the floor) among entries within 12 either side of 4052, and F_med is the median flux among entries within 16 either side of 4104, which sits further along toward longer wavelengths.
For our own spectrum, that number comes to 0.113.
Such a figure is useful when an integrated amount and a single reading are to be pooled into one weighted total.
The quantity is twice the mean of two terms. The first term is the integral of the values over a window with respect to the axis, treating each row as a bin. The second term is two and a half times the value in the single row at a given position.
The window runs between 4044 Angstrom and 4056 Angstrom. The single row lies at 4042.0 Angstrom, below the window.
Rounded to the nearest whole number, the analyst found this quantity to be 232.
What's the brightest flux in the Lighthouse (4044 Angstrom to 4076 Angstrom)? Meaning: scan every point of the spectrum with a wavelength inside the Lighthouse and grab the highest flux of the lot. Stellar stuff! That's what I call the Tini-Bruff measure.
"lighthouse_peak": 16.8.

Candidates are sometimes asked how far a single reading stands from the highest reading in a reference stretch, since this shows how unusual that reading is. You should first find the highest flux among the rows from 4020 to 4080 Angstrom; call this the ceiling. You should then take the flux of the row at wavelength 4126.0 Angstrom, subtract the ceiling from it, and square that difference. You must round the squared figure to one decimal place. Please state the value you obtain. 1.7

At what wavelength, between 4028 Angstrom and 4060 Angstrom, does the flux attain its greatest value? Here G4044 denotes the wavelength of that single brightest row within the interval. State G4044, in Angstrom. 4050.0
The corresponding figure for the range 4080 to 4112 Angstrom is 4102.0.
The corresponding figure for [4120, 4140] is 4126.0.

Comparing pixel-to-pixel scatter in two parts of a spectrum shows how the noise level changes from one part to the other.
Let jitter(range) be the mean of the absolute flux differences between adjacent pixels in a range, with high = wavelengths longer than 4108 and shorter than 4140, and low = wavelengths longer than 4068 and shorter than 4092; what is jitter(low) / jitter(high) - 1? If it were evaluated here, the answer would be -0.34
